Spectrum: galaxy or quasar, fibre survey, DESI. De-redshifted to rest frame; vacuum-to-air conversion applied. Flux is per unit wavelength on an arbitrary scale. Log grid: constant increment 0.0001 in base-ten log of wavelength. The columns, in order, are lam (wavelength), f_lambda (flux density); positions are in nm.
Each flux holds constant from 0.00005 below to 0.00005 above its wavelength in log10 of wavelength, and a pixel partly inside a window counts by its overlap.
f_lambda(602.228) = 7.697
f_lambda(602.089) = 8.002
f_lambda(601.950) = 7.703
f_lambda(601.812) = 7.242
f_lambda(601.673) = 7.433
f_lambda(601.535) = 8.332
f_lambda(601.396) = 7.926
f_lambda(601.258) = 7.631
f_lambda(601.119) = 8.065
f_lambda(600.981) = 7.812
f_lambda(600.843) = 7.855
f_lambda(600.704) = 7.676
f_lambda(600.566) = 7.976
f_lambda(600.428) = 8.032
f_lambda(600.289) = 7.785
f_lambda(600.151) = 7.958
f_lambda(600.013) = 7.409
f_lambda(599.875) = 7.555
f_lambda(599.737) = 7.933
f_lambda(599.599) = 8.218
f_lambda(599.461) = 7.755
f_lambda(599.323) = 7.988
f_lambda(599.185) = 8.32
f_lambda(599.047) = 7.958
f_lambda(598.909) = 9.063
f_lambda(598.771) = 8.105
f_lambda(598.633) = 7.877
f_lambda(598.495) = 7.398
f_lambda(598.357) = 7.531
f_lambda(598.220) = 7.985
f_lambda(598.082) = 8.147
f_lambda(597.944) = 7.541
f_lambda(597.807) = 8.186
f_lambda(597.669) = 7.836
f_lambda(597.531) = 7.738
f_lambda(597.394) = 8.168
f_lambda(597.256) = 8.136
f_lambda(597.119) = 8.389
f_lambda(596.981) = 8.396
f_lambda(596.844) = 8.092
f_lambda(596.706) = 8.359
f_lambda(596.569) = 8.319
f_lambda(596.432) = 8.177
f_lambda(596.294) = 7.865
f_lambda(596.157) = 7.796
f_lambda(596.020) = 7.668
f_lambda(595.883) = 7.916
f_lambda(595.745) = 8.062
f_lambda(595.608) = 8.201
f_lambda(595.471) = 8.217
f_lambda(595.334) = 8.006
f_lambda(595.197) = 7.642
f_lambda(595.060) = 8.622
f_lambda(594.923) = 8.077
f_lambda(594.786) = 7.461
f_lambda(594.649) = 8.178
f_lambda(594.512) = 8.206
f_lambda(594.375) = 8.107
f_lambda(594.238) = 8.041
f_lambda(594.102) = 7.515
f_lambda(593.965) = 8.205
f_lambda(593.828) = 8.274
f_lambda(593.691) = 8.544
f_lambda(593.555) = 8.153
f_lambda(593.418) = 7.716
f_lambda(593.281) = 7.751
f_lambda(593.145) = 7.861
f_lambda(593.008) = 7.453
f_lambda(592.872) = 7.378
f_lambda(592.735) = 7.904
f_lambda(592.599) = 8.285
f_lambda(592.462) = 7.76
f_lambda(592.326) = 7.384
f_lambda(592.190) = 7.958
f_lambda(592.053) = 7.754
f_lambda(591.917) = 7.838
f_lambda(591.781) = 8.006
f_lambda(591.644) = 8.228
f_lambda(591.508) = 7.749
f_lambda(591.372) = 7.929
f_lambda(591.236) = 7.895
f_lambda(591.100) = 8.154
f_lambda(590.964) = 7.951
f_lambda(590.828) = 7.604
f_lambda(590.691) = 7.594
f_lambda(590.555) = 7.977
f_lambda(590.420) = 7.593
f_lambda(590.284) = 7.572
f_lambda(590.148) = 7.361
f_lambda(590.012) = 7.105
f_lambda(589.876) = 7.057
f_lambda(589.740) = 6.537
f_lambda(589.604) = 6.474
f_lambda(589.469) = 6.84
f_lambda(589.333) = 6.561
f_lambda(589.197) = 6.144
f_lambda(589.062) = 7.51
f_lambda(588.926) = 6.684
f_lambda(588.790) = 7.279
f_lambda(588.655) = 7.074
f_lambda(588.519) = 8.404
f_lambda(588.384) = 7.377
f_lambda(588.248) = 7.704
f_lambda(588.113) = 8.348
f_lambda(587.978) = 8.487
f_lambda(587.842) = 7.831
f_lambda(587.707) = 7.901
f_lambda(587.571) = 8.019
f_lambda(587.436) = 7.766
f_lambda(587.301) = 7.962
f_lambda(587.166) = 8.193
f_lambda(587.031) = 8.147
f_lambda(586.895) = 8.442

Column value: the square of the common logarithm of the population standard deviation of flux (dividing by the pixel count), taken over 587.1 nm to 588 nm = 0.41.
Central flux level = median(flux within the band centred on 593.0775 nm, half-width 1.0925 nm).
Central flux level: 7.81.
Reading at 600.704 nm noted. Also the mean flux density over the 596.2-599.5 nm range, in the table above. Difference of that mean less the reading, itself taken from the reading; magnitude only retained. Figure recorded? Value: 7.3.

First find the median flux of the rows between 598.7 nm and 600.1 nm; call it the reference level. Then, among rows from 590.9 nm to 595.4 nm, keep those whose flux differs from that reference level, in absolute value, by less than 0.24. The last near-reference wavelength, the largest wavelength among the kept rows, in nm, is 595.334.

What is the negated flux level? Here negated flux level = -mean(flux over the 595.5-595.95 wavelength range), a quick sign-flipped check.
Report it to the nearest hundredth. -8.06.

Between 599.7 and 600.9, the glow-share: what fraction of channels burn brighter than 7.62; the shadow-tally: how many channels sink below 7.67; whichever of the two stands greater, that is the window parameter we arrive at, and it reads 2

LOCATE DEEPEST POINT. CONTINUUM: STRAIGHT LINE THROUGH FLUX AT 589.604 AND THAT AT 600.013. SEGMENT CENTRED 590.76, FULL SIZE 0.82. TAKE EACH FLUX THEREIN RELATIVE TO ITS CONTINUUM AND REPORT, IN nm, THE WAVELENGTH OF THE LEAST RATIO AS 590.828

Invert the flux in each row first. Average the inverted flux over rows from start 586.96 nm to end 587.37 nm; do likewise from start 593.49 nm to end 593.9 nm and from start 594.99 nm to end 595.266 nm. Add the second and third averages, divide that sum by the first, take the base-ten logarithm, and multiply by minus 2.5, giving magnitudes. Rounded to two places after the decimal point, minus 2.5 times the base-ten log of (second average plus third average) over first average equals -0.74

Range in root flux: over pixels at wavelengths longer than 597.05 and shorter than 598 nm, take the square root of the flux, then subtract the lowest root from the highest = 0.15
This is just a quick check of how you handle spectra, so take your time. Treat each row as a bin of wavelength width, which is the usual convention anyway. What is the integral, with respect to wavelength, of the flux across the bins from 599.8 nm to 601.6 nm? 14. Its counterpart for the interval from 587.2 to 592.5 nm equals 40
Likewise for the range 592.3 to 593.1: 6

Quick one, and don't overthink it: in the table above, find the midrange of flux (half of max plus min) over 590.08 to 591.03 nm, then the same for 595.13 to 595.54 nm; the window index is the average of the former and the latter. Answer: 7.8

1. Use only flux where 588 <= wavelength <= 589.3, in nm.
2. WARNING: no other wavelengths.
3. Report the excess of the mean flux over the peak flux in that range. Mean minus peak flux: -1.0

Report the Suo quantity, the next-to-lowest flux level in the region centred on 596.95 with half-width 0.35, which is 8.136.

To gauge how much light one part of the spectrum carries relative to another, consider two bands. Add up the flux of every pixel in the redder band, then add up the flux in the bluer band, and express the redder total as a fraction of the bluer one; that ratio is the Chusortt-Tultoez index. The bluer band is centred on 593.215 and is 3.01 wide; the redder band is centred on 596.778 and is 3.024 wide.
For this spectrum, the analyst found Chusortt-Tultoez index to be 1.02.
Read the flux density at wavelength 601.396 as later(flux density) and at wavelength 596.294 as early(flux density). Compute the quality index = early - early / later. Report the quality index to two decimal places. 6.87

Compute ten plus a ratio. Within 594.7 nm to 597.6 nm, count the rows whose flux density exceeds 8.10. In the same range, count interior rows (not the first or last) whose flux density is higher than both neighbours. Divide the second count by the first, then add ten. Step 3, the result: 10.5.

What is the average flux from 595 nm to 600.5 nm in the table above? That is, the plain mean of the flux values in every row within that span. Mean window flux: 8.01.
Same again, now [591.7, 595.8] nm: 7.95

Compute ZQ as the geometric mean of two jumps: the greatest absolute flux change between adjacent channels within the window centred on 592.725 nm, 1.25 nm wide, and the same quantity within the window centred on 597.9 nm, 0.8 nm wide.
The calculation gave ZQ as 0.608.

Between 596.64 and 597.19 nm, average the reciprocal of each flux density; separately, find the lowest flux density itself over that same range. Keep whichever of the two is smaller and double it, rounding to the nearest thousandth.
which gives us 0.241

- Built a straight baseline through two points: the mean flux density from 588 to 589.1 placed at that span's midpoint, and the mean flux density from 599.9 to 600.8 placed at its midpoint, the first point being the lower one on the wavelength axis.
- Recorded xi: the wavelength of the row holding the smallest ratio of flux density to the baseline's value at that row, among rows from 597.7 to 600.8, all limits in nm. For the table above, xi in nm 600.013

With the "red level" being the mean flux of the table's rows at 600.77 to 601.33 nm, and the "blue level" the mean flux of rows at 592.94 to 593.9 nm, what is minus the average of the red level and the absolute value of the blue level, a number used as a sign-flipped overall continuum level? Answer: -7.90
